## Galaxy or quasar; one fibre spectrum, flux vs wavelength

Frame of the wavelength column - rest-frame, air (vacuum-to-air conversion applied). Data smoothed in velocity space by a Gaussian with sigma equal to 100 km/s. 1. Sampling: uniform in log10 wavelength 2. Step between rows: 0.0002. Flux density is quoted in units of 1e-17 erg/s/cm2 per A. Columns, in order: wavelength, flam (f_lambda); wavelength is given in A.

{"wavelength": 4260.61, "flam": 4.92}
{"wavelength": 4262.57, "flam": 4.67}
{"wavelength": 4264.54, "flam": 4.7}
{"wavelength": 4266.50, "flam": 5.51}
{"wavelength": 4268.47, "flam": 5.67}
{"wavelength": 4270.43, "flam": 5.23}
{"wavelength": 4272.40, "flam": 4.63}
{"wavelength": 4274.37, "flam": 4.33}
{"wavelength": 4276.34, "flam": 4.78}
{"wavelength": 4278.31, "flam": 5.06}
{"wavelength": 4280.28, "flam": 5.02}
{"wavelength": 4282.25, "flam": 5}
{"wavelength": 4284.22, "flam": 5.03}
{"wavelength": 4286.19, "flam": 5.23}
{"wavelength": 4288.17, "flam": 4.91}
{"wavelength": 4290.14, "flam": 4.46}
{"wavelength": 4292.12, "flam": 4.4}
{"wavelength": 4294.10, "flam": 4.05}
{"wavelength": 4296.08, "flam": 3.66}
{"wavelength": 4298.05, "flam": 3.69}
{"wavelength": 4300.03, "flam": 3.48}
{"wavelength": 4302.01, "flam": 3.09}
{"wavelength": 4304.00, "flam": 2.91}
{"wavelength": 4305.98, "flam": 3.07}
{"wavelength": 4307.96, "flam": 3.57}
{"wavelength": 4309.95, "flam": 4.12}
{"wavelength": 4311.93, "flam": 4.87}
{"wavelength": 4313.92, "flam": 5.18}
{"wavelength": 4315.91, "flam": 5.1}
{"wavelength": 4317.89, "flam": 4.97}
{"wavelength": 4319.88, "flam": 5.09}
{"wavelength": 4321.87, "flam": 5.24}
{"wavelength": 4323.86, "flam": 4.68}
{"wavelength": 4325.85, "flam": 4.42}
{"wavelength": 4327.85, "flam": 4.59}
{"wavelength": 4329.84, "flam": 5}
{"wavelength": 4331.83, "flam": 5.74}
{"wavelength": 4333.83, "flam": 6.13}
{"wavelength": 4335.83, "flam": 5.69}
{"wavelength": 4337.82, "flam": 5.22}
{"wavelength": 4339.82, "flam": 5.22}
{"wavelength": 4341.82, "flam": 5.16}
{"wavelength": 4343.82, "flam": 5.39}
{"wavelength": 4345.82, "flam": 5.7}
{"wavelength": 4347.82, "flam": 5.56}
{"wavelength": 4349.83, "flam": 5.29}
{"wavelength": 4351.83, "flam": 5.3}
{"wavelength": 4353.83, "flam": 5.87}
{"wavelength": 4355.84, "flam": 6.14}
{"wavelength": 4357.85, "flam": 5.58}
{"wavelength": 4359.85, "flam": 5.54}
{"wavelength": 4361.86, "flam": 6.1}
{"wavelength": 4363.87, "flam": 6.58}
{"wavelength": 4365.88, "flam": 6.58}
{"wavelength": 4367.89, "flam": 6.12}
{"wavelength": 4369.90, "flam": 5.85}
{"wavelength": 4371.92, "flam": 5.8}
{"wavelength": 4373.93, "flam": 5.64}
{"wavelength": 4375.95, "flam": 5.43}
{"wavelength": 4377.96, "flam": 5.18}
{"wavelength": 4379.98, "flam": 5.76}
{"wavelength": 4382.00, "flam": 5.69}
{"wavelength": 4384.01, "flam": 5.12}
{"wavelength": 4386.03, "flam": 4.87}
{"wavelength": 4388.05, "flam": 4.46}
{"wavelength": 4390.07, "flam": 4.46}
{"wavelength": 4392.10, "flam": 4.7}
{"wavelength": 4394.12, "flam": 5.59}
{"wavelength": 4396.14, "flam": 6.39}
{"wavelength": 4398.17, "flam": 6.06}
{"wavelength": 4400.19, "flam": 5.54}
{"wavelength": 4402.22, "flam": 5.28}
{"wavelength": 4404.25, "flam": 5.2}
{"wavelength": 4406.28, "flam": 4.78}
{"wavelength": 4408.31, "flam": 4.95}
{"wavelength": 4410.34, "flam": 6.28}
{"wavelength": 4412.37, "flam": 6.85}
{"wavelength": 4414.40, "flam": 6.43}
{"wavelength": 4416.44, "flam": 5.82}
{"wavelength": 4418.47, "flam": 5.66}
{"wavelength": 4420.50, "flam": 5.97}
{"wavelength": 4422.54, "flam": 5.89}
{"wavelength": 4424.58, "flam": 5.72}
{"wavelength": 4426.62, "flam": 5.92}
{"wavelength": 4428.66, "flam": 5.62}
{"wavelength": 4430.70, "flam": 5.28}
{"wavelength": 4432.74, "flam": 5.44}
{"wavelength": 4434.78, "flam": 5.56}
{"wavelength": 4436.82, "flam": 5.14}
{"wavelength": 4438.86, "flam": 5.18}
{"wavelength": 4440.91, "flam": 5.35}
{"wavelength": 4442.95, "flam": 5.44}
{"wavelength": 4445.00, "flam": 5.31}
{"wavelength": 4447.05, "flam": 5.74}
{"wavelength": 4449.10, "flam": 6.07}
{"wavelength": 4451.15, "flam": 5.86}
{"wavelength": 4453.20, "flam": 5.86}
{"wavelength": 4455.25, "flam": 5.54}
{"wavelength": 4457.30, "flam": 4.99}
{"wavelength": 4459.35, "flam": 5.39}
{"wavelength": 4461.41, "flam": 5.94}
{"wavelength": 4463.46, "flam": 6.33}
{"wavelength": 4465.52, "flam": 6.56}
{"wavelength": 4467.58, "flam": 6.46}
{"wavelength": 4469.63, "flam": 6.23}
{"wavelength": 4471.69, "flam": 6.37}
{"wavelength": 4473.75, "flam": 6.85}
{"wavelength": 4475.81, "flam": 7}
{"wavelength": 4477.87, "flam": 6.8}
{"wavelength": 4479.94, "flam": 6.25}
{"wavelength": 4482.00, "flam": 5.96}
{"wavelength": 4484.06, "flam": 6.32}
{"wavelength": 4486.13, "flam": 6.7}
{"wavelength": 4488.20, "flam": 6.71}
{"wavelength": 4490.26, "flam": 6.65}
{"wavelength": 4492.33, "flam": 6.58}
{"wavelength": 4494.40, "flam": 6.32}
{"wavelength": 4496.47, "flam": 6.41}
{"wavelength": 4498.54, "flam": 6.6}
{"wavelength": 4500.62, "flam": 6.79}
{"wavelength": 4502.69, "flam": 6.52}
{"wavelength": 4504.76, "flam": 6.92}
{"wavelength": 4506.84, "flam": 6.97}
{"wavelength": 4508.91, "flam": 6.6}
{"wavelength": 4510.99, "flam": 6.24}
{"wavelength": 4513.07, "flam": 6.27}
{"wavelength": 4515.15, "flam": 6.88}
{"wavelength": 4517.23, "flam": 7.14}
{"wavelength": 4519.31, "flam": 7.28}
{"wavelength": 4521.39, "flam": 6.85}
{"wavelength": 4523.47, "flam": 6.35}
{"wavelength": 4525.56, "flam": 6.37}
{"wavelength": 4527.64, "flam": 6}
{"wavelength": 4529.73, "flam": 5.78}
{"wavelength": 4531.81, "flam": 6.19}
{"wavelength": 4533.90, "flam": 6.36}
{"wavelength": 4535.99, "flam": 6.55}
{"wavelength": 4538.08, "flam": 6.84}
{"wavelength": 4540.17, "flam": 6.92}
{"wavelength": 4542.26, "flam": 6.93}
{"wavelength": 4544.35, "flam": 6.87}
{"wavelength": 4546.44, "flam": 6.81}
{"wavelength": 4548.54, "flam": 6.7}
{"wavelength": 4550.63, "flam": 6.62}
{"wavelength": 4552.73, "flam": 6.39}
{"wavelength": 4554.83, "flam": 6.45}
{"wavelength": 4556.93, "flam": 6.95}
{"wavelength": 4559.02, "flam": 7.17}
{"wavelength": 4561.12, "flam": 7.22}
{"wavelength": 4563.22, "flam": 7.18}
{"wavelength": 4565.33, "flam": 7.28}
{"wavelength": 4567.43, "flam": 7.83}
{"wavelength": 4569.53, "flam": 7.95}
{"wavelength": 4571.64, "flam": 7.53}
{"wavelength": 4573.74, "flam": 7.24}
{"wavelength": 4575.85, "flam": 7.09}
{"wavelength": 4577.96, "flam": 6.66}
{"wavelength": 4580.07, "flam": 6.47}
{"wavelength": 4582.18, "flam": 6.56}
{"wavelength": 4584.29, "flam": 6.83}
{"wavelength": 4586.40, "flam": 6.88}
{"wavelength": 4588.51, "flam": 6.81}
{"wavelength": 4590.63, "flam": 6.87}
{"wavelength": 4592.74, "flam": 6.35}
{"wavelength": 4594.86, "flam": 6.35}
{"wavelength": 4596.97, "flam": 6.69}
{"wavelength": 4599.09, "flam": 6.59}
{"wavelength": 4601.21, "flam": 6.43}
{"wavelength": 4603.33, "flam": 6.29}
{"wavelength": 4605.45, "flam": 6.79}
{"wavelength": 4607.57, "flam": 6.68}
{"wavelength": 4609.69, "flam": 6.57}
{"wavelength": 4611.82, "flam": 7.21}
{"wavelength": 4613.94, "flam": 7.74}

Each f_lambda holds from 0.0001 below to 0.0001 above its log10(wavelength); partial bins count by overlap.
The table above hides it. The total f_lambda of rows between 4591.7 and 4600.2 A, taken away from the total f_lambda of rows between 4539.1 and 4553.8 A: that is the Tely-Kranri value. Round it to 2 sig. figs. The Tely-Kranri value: 21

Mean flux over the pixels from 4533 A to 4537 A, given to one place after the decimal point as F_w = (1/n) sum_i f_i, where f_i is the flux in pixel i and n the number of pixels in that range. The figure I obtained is 6.5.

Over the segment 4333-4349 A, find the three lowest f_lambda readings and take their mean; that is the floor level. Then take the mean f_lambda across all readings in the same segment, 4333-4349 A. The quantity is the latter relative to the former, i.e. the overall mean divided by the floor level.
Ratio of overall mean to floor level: 1.06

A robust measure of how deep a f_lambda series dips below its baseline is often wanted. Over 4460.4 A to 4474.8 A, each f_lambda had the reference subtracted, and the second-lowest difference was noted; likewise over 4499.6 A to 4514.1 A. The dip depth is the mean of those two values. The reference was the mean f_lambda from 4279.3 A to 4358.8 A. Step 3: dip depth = 1.43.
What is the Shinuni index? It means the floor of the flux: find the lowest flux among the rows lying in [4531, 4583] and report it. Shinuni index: 6.19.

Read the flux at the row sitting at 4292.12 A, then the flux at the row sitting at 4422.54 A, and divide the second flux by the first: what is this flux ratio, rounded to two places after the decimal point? 1.34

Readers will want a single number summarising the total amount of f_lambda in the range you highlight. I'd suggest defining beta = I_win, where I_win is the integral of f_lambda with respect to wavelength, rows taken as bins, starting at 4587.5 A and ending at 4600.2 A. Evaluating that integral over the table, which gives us 84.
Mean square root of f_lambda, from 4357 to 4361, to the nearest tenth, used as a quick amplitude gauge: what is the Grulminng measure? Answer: 2.4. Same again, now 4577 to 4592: 2.6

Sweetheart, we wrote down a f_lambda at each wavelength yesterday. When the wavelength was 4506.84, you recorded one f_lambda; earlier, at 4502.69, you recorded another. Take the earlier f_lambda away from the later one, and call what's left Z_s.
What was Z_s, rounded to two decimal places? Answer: 0.45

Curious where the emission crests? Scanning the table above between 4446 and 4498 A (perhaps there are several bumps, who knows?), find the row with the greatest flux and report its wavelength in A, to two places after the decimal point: 4475.81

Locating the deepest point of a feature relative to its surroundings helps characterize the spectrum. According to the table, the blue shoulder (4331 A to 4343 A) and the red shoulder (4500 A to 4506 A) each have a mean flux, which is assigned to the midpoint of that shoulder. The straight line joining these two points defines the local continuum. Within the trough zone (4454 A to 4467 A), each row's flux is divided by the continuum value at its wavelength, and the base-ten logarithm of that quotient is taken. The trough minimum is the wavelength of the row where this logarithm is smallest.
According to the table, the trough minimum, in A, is 4457.30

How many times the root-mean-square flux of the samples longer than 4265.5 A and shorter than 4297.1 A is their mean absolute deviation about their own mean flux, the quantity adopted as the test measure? 0.087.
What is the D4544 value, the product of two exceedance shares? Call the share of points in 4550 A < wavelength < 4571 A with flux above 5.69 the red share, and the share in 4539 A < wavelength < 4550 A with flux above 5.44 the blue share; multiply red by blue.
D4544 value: 1.0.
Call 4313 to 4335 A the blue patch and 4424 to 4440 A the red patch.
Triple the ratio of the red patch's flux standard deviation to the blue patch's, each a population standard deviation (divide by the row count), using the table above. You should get 1.6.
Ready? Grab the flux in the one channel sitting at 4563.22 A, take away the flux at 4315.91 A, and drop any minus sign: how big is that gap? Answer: 2.1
